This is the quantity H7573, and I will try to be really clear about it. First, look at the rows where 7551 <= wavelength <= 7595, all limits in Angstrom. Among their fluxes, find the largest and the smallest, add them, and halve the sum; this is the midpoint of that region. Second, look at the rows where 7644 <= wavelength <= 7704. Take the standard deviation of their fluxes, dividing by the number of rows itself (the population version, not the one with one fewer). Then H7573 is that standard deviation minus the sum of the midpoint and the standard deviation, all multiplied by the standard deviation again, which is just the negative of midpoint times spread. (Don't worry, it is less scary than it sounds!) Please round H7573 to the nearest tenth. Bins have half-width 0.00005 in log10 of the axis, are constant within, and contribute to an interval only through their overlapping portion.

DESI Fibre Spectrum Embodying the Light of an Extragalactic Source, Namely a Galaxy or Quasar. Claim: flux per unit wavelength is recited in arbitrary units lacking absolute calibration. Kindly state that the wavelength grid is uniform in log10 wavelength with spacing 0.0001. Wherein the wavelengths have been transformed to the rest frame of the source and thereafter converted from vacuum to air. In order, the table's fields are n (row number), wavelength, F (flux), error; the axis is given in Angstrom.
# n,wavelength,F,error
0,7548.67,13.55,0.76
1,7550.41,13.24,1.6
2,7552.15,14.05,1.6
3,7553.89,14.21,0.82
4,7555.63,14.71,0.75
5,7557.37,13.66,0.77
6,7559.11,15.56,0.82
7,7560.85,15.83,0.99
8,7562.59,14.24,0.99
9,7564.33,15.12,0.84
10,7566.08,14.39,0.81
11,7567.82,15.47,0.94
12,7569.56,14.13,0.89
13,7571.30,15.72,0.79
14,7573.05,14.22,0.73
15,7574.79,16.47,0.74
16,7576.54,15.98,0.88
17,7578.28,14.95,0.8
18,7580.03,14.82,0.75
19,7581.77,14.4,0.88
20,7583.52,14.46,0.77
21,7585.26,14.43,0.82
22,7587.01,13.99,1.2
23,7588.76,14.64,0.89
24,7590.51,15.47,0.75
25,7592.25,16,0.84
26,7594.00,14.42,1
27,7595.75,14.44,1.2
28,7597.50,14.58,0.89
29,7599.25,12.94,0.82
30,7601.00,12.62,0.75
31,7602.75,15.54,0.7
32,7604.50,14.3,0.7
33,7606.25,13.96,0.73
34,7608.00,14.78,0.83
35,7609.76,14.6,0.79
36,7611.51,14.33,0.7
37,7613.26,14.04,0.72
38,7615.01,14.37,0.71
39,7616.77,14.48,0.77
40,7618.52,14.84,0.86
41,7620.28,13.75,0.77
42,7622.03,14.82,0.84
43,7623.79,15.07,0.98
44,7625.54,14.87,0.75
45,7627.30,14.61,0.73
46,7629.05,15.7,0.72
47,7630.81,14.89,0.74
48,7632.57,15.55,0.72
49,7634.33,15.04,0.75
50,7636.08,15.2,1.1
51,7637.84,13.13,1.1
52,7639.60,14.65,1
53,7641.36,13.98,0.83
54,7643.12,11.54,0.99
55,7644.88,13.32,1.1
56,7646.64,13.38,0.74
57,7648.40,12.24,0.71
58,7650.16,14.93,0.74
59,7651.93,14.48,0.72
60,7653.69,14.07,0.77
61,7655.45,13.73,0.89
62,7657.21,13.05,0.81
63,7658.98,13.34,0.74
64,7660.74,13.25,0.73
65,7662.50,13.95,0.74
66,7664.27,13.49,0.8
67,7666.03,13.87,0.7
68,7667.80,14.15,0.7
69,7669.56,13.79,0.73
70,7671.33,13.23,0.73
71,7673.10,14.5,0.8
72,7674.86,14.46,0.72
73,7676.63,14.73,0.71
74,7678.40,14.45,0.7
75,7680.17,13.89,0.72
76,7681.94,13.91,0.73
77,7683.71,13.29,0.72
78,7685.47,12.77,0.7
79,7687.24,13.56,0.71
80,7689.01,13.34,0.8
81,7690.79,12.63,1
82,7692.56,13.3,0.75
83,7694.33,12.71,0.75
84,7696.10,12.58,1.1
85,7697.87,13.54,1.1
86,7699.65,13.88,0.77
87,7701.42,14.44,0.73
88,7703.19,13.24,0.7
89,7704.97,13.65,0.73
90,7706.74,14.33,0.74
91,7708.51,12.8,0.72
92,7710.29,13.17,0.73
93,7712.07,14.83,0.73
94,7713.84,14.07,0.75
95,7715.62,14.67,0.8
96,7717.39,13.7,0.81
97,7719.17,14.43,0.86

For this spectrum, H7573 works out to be -9.8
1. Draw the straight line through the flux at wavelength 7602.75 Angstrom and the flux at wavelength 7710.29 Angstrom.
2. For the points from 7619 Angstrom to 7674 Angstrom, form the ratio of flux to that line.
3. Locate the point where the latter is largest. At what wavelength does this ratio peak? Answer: 7629.05 Angstrom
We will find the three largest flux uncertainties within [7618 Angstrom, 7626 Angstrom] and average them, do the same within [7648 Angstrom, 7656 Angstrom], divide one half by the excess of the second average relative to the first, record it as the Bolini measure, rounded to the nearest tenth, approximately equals -5.4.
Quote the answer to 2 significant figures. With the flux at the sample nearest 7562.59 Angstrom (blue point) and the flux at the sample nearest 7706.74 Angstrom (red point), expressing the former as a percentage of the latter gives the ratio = 99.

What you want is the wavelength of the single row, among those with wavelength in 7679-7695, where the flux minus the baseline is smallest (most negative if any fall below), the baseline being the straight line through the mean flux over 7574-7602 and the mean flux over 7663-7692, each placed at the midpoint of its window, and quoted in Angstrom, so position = 7690.79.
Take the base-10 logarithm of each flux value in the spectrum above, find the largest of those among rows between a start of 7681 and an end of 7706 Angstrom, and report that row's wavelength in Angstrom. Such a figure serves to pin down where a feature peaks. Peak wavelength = 7701.42 Angstrom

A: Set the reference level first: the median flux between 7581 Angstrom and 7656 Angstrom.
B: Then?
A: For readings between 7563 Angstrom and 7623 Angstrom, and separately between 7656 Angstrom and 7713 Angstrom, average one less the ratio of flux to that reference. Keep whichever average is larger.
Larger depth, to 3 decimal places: 0.057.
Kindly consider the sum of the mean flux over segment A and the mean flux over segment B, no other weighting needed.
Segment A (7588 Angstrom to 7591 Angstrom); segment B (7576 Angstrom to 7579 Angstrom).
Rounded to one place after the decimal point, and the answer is 30.5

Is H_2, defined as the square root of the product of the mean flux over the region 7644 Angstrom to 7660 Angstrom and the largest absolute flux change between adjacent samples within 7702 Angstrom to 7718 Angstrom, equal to 4.75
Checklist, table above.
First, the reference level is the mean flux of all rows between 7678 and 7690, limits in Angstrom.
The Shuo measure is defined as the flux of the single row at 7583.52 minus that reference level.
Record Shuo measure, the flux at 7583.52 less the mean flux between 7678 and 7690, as 0.9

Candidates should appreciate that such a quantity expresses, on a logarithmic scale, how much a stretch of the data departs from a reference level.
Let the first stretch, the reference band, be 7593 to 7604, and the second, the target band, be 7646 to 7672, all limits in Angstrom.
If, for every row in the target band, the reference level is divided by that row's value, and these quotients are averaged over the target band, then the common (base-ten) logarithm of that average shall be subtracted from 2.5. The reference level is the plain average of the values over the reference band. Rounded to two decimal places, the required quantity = 2.49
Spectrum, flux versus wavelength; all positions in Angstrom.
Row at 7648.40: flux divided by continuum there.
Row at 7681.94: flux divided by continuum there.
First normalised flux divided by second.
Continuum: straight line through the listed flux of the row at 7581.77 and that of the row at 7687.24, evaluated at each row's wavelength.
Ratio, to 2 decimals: 0.86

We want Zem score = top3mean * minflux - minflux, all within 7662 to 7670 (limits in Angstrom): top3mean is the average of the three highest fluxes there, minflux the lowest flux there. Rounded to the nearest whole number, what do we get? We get 175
